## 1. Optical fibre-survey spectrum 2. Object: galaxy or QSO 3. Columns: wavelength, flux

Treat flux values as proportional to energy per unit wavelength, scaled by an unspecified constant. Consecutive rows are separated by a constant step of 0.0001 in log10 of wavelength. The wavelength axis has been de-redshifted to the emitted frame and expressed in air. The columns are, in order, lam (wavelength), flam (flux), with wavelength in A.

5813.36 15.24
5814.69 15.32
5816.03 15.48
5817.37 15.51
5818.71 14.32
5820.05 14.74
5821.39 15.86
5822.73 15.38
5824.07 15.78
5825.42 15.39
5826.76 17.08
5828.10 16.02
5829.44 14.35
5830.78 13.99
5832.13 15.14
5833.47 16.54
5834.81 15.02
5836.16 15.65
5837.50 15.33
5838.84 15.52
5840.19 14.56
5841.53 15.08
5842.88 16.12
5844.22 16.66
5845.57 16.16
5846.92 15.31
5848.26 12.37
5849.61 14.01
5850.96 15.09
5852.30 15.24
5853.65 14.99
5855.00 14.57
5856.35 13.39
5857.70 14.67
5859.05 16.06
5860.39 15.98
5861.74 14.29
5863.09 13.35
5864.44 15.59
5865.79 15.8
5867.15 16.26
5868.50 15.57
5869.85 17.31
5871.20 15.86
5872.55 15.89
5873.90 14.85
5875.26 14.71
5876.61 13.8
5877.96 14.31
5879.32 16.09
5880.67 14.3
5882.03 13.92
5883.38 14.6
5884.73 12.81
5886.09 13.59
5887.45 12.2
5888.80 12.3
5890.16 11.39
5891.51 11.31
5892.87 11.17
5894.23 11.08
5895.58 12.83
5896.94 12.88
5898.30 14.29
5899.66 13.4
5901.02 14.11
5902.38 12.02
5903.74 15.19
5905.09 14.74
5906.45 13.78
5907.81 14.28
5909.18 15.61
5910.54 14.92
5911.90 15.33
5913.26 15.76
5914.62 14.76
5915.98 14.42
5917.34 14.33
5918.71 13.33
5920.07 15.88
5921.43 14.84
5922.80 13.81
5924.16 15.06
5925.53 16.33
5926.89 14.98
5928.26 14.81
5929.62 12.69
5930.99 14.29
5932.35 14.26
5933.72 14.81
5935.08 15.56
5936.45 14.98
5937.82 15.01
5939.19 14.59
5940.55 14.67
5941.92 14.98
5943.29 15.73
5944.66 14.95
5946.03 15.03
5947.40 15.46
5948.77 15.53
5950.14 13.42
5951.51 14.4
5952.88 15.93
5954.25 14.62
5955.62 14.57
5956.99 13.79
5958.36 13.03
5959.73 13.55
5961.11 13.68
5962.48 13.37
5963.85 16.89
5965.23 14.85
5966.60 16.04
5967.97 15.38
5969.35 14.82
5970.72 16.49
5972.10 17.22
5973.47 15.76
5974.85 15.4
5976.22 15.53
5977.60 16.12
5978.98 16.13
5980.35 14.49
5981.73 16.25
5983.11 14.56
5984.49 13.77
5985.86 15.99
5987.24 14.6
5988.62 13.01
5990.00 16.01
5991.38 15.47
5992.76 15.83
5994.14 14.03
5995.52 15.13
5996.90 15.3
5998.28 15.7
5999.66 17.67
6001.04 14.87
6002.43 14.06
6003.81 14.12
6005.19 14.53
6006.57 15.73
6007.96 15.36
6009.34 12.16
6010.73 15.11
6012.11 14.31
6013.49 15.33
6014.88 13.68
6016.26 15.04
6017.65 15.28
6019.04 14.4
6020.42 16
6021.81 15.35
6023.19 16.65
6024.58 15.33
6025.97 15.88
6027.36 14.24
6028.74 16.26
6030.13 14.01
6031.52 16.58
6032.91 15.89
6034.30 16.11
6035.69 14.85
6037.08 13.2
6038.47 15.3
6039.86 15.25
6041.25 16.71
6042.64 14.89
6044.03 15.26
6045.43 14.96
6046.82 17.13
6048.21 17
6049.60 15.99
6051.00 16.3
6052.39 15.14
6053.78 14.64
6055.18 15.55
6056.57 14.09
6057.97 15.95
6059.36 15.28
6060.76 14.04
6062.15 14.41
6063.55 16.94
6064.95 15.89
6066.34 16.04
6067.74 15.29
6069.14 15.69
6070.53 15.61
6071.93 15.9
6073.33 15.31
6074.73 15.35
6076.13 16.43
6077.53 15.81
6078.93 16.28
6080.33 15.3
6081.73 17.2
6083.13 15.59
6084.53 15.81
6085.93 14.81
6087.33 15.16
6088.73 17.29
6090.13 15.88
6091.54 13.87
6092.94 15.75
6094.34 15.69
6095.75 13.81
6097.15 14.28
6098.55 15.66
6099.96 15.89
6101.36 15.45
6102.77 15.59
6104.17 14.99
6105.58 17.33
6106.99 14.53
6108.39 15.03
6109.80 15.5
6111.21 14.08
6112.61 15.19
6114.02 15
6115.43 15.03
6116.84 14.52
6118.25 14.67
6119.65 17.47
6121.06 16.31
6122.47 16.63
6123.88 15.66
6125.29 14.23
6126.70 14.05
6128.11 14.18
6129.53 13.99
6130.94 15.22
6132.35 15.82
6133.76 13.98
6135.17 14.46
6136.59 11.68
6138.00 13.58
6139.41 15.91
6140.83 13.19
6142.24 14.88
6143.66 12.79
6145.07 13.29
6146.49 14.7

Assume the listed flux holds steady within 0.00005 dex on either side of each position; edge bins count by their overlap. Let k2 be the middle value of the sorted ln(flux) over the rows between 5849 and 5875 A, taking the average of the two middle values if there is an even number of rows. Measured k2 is 2.72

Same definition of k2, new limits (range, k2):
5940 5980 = 2.71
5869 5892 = 2.66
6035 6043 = 2.71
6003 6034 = 2.73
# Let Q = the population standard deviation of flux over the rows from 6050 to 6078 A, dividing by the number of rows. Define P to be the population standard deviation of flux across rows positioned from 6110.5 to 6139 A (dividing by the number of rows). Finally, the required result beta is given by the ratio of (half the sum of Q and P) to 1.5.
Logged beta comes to 0.65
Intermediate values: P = 1.2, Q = 0.7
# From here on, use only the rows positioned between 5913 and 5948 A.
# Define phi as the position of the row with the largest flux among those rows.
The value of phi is 5925.53 A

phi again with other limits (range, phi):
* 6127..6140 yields 6139.41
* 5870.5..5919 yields 5879.32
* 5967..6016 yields 5999.66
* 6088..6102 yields 6088.73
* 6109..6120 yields 6119.65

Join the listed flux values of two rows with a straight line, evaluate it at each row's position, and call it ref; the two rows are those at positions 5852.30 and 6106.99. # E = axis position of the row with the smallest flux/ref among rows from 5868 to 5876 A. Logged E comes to 5875.26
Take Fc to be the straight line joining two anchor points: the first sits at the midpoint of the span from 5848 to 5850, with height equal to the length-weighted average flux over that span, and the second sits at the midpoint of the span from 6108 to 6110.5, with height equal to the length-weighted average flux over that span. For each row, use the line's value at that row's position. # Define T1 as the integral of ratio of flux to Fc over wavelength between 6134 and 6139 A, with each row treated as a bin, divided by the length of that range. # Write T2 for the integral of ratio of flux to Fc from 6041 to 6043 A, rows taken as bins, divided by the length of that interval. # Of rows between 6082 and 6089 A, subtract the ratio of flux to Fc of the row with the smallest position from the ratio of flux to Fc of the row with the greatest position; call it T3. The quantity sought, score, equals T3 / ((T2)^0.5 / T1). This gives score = 0.09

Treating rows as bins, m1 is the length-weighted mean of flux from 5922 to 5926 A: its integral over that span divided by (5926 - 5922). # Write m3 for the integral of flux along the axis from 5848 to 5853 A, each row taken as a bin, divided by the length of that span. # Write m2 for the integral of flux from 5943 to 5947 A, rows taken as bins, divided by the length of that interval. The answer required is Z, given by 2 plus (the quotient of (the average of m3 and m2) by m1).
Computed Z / 2.99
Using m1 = 15.0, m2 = 15.2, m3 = 14.3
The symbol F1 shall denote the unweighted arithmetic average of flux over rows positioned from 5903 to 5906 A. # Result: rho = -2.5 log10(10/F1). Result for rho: 0.438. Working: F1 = 15.0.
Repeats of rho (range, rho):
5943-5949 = 0.465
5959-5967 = 0.421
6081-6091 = 0.508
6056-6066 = 0.457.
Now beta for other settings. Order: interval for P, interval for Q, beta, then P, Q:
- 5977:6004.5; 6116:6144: 0.81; 1.1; 1.3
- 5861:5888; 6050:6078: 0.66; 1.3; 0.7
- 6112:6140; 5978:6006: 0.76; 1.2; 1.1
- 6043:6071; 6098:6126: 0.59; 0.9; 0.9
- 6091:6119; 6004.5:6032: 0.62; 0.8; 1.0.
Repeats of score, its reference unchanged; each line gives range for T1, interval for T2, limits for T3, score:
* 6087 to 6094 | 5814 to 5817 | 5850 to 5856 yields -0.04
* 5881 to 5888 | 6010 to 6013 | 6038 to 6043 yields -0.03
